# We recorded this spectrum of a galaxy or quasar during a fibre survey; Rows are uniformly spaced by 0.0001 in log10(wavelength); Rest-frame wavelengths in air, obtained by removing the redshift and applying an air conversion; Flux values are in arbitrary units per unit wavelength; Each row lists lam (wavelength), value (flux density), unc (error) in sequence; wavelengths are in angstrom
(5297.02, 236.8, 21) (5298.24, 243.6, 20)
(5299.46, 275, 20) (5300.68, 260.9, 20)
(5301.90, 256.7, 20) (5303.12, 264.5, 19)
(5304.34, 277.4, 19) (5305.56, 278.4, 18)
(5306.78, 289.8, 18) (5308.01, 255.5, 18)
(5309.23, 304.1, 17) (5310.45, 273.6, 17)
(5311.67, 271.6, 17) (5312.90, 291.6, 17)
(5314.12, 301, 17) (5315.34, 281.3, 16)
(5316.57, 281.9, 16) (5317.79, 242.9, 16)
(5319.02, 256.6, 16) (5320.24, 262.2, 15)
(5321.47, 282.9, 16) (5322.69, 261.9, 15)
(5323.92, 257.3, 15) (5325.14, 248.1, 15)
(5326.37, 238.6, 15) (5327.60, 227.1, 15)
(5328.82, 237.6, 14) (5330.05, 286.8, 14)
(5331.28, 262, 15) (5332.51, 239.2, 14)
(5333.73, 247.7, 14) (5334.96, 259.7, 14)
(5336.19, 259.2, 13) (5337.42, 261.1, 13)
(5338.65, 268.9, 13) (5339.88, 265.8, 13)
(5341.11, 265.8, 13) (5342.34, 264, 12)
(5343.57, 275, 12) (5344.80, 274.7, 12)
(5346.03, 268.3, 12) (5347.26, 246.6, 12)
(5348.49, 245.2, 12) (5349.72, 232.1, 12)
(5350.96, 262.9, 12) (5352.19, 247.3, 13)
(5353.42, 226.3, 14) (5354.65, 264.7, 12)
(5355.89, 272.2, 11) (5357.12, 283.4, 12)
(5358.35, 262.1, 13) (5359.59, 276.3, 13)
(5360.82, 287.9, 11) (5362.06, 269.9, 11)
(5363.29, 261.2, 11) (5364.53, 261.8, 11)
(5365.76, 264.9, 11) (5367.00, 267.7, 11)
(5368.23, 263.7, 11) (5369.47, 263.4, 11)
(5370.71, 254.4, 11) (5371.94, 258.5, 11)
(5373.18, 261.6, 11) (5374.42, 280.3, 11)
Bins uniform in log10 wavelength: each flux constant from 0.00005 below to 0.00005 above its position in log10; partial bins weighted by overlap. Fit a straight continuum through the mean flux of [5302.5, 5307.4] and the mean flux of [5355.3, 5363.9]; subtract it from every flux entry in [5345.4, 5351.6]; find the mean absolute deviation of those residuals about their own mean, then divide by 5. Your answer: 2.3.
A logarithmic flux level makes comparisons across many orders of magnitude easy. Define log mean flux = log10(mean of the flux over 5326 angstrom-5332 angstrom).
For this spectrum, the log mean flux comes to 2.40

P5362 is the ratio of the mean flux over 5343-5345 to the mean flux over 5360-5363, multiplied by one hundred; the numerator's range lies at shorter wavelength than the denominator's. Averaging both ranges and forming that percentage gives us 99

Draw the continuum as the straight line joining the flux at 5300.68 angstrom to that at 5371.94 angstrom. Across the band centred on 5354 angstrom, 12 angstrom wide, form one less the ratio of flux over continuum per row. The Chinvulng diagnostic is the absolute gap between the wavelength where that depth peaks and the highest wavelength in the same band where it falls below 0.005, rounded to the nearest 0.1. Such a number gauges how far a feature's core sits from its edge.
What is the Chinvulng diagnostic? 6.2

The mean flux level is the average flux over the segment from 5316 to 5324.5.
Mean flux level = 264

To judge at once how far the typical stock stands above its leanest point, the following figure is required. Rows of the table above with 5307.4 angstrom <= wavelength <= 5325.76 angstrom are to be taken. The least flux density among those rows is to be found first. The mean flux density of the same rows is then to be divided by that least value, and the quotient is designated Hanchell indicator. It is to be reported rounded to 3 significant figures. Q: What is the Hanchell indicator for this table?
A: 1.12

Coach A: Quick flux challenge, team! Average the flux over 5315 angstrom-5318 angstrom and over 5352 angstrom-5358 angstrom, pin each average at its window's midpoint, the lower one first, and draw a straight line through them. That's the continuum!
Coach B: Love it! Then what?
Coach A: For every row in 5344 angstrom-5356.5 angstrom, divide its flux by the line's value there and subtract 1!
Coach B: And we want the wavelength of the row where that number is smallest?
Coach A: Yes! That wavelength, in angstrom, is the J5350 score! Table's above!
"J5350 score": 5353.42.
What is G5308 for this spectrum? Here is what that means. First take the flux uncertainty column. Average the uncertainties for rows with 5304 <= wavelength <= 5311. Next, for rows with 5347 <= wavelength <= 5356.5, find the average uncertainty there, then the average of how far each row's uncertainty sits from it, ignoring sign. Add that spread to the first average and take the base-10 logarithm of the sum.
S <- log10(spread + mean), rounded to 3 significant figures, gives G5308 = 1.27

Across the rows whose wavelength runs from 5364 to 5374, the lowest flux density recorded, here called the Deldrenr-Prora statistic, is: 254.4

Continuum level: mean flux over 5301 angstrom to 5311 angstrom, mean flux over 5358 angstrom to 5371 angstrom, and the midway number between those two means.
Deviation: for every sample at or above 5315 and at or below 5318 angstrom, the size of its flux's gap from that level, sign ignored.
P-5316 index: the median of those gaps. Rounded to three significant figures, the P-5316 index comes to 11.1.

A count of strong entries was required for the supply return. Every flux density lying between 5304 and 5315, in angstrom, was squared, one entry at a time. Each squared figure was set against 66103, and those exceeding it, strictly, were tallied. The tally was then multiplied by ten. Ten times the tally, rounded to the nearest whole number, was 80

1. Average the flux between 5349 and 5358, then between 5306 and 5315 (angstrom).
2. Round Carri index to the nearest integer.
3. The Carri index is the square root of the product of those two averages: 269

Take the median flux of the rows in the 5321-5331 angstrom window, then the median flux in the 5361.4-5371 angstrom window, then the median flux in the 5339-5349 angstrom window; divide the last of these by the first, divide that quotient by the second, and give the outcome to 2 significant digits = 0.0040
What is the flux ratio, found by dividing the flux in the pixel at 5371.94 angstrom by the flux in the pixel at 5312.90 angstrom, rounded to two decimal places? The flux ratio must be 0.89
